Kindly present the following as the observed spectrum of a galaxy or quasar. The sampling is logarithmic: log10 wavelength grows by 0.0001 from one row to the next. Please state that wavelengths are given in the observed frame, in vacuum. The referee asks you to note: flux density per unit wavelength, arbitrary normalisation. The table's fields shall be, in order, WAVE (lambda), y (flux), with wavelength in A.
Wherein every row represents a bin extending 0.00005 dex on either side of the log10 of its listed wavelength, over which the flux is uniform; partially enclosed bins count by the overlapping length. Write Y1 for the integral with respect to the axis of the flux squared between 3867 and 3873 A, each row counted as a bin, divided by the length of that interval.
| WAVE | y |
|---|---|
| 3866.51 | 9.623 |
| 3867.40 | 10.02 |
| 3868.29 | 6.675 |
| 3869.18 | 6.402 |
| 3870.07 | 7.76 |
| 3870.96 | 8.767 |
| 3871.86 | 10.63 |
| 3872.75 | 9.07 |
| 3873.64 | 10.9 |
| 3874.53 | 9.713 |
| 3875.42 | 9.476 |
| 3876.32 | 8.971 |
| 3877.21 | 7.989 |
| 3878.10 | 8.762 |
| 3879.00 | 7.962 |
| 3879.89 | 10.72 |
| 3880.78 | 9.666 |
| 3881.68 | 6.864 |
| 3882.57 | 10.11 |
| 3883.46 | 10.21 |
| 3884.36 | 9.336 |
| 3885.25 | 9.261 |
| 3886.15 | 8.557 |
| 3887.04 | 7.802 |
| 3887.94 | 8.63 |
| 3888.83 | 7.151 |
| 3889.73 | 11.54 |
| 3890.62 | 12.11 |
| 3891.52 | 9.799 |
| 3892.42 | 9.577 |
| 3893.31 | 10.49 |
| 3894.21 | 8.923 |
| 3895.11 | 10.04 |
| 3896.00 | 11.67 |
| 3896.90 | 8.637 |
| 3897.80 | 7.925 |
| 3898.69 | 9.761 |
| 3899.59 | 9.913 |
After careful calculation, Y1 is 74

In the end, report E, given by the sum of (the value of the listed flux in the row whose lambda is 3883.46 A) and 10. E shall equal 20.2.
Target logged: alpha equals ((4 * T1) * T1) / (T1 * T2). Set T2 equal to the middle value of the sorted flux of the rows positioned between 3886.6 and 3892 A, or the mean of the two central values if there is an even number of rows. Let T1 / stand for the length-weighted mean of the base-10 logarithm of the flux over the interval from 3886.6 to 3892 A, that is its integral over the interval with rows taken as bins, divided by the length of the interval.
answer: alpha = 0.421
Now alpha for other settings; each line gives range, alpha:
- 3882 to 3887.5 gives 0.413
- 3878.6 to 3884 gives 0.389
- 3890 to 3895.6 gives 0.406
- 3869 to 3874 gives 0.425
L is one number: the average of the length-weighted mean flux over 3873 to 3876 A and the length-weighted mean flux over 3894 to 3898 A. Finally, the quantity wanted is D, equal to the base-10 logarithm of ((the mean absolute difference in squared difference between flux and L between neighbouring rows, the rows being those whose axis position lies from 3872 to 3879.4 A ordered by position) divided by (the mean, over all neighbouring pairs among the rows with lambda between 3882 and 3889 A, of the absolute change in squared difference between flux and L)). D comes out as -0.1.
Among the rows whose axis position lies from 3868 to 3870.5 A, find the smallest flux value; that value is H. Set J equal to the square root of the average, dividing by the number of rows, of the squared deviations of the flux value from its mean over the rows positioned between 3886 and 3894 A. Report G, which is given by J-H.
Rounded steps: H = 6.402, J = 1.6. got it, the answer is -4.8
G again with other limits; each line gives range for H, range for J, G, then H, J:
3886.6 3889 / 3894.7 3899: -5.9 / 7.151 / 1.3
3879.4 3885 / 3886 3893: -5.2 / 6.864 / 1.6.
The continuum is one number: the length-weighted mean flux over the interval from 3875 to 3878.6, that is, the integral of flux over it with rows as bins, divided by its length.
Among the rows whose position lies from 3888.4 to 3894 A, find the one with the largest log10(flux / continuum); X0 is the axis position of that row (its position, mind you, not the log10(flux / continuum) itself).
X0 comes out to 3890.62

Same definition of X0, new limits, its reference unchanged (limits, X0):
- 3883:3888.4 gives 3883.46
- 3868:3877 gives 3873.64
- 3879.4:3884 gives 3879.89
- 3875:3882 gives 3879.89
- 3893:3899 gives 3896.00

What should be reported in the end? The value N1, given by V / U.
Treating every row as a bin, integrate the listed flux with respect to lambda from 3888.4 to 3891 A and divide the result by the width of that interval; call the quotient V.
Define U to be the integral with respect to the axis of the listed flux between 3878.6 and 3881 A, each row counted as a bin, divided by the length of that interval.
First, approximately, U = 9.5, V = 10.2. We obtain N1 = 1.08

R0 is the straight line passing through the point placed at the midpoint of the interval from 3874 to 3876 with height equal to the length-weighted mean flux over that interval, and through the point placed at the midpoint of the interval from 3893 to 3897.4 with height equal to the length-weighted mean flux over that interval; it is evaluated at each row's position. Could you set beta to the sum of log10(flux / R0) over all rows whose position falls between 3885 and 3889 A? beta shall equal -0.37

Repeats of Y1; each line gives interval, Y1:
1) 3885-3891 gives 89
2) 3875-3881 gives 83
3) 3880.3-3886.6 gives 85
